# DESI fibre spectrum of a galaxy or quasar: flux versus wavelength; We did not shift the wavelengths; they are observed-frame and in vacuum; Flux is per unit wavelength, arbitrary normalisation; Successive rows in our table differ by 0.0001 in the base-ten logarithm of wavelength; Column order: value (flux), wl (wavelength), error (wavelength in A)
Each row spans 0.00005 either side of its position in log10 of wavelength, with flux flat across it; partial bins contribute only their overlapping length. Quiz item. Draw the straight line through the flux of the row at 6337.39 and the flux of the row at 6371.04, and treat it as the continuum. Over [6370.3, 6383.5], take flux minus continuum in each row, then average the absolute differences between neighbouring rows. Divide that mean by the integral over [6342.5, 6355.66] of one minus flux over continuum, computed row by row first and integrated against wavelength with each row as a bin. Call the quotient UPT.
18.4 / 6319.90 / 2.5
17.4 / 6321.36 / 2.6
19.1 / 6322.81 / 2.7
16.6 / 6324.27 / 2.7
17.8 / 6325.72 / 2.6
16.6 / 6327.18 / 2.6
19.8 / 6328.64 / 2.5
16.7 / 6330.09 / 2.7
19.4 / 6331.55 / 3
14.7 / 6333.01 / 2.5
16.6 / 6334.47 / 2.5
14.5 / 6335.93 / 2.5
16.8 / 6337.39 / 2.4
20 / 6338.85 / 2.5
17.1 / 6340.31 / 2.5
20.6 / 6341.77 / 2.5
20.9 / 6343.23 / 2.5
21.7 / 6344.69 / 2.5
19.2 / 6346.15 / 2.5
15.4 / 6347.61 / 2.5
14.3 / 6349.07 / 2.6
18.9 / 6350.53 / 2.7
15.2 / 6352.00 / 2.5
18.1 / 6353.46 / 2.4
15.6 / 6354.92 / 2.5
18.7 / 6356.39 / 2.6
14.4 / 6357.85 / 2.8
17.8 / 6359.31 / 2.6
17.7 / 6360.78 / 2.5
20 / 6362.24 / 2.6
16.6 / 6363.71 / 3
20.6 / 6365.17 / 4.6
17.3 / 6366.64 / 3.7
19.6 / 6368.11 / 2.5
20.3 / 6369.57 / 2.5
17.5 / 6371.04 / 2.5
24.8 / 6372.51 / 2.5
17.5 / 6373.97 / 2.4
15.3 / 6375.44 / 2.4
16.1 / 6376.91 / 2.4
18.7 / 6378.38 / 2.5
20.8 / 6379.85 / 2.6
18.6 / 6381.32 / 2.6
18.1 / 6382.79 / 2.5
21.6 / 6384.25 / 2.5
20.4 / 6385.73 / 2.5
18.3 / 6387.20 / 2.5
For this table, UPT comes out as -6.1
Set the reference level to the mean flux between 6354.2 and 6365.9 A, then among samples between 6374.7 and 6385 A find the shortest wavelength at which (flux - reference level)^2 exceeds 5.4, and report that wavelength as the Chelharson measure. 6375.44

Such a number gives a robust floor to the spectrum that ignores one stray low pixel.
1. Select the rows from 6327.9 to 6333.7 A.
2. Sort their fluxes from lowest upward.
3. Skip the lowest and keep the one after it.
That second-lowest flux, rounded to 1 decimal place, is 16.7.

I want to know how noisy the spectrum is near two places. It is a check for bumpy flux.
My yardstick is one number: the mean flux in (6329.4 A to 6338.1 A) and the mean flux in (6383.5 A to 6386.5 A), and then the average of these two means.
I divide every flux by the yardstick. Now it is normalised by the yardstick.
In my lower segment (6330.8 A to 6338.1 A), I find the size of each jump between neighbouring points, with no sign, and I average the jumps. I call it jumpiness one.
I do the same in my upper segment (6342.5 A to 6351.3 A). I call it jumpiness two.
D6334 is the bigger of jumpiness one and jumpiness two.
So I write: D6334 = 0.147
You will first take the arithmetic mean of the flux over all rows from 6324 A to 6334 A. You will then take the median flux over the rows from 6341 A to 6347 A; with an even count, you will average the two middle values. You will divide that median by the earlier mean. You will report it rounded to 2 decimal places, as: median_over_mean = 1.19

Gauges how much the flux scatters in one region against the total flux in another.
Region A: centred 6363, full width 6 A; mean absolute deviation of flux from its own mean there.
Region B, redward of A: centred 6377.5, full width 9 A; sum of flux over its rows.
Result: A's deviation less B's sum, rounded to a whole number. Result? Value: -105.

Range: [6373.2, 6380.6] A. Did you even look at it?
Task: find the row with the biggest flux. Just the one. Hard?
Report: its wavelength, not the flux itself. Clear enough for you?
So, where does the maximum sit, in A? 6379.85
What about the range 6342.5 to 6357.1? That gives 6344.69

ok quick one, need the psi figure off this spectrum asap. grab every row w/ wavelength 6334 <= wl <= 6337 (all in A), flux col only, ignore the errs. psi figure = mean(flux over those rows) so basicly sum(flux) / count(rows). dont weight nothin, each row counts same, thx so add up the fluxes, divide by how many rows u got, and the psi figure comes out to 15.6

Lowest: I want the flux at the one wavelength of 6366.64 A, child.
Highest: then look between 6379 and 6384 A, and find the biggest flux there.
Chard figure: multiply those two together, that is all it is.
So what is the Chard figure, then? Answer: 360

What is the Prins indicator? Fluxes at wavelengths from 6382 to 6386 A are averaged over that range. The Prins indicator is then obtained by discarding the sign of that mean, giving 20.0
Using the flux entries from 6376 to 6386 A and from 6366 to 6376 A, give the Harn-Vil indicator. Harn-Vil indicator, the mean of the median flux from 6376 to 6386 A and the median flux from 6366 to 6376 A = 18.1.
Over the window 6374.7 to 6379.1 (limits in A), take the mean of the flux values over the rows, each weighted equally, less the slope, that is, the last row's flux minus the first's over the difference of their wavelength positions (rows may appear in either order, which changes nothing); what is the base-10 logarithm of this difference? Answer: 1.19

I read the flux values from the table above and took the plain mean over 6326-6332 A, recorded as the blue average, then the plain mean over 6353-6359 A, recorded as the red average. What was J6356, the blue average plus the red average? 35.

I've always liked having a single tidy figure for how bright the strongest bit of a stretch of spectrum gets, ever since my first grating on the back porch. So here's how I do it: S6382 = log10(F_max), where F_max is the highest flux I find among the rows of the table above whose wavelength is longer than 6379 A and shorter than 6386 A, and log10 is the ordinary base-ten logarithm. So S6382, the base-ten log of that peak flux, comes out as 1.33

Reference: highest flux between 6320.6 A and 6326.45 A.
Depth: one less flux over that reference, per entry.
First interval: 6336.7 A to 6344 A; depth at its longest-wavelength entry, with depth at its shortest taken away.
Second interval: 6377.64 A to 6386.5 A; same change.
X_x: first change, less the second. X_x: -0.13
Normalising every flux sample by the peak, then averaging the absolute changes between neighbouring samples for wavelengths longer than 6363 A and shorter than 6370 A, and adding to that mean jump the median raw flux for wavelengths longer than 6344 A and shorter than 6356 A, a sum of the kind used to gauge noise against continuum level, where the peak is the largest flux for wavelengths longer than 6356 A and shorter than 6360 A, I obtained 17.0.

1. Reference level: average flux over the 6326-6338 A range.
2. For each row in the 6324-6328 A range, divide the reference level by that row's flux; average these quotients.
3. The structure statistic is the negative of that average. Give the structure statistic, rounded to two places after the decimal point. -0.99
